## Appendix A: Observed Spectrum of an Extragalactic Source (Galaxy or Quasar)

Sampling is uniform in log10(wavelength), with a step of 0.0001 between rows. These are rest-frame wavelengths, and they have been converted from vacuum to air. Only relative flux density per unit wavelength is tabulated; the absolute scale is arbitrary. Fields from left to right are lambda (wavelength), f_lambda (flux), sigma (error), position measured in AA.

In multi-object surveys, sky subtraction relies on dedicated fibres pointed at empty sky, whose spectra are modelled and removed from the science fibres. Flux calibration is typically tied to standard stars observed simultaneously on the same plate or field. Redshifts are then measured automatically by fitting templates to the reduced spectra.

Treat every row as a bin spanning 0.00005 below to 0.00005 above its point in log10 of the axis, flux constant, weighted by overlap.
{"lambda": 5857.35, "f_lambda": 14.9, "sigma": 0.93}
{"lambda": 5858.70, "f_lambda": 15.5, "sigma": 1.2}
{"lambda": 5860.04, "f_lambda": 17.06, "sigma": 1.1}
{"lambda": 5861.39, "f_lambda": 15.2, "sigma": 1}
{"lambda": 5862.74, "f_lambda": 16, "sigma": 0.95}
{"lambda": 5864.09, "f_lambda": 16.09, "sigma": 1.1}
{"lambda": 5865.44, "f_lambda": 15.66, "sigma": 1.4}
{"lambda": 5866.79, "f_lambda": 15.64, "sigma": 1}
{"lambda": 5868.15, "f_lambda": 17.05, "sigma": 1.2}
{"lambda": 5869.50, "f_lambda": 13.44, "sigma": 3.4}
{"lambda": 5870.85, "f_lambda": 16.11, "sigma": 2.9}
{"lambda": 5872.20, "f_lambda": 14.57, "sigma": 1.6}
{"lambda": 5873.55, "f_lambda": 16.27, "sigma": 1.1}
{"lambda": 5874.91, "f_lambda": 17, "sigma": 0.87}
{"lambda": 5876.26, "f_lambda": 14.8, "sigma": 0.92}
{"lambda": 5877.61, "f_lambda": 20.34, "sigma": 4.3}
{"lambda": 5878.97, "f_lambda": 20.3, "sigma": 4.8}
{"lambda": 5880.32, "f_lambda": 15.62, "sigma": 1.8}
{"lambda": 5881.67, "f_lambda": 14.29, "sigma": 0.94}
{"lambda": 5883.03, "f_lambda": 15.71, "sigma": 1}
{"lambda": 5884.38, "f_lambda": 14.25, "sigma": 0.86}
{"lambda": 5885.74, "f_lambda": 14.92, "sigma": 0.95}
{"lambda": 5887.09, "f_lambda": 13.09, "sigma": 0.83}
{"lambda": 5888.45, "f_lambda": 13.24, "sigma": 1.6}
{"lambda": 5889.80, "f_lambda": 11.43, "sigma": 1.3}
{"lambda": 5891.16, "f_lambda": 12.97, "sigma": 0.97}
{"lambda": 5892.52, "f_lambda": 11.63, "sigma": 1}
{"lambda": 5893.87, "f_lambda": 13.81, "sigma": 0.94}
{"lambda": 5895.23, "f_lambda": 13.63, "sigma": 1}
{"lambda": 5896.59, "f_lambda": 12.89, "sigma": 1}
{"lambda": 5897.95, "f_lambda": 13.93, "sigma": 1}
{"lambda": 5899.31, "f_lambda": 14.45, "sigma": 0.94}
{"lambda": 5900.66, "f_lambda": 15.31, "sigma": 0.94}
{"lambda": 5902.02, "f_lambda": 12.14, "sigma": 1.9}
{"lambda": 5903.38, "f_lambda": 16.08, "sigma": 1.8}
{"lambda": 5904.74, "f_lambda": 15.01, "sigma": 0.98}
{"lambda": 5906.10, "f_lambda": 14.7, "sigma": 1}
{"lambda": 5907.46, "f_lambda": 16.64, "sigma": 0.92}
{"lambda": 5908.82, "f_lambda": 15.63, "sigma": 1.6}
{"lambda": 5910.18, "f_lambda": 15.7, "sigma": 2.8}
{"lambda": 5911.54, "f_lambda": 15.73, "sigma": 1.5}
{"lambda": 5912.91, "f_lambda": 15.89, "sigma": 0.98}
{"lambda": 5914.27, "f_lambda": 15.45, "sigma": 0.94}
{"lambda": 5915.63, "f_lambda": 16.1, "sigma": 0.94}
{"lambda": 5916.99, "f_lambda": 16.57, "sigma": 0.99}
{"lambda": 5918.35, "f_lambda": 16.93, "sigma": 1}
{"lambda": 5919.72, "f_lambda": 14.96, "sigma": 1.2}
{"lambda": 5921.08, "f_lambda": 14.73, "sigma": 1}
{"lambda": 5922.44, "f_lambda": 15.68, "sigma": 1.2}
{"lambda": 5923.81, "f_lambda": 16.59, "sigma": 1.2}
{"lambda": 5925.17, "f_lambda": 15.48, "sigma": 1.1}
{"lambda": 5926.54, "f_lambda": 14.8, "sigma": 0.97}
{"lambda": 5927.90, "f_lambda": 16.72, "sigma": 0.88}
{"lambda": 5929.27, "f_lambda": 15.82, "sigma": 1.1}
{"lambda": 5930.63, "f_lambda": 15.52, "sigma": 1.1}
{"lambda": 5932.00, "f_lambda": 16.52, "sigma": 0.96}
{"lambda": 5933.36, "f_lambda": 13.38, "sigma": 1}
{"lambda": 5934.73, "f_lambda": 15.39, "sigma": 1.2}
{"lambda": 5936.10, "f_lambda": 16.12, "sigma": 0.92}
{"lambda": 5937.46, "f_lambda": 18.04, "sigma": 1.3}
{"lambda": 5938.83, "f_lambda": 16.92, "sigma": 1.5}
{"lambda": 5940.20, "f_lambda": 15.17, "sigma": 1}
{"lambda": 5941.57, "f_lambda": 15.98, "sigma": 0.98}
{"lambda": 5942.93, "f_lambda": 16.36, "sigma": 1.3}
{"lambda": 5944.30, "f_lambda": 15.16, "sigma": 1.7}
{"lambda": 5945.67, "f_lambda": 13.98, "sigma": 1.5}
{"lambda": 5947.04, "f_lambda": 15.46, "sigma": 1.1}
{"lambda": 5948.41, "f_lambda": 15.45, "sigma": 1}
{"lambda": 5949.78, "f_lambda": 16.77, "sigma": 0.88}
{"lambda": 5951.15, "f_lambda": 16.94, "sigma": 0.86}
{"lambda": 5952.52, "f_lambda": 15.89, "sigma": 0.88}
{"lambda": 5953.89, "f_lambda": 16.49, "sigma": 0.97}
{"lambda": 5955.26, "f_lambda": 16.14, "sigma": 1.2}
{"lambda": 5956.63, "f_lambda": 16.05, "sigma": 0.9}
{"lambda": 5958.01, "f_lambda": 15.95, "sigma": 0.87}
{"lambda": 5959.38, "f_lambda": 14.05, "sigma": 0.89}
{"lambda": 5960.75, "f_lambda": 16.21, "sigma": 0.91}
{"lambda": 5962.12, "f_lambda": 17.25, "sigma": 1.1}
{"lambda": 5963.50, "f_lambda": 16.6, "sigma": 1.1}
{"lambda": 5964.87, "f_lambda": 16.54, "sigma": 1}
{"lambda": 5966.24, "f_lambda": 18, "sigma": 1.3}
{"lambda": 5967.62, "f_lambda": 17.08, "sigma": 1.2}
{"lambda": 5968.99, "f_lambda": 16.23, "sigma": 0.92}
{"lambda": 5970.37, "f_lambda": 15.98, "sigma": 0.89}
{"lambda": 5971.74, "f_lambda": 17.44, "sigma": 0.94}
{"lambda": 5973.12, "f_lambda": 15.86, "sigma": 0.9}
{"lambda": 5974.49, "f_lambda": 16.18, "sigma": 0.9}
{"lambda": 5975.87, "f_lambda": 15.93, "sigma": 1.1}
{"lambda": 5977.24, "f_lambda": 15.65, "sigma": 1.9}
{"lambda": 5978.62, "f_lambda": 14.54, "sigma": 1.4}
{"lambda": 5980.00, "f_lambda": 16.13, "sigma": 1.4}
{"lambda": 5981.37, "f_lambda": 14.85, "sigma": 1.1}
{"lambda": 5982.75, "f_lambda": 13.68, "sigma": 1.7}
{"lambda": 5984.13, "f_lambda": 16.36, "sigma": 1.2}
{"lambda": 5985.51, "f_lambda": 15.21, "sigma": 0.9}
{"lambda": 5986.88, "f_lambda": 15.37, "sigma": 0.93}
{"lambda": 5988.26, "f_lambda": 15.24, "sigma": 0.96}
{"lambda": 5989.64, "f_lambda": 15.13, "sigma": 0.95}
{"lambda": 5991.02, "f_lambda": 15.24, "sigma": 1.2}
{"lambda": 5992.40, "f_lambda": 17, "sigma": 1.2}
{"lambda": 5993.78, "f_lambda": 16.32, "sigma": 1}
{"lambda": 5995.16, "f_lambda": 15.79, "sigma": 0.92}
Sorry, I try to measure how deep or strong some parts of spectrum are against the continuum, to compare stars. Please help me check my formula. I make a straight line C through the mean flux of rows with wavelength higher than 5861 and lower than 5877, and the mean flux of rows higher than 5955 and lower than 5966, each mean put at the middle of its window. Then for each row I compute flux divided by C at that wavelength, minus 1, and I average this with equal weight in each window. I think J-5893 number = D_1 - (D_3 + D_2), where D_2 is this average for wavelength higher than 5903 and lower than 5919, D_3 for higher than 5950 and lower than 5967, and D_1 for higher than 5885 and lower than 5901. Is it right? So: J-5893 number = -0.16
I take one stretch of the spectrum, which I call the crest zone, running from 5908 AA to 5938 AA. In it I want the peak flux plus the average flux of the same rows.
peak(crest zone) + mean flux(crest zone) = 33.8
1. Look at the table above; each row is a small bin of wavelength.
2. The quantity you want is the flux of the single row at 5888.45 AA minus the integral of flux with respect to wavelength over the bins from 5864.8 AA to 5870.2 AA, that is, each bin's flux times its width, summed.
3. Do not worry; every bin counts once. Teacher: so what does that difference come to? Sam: -70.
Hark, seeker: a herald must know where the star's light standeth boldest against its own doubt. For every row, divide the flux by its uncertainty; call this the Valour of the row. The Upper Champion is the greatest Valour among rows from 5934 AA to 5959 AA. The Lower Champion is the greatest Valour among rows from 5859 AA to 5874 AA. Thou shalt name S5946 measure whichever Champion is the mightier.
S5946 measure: 19.7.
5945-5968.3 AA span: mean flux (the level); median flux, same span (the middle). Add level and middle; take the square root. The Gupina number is 5.69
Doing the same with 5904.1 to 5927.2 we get 5.60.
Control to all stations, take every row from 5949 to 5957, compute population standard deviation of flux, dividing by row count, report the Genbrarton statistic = 0.38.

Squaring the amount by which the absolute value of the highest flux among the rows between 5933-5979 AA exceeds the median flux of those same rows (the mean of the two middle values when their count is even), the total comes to 4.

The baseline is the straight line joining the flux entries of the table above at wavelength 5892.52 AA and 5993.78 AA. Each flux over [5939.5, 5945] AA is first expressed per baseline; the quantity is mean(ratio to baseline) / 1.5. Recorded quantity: 0.750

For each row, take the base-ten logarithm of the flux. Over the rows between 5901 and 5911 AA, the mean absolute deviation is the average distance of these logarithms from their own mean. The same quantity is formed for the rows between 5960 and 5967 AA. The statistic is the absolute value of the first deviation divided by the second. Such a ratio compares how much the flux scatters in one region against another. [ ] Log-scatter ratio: 2.11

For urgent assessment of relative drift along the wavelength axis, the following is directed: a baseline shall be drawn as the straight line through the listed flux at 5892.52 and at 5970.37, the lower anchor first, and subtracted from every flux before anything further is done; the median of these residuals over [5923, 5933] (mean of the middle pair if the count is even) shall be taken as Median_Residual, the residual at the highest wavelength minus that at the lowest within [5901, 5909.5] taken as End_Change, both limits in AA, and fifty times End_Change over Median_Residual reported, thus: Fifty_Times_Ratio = 73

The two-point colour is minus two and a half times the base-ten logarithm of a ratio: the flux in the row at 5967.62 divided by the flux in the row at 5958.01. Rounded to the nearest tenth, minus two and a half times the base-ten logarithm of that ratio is -0.1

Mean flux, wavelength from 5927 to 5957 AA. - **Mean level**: 15.9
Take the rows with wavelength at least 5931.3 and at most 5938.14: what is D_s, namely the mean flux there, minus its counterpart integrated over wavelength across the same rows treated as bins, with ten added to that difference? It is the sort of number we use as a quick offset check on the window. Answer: -83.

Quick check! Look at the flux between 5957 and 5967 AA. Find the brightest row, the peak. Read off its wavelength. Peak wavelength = 5966.24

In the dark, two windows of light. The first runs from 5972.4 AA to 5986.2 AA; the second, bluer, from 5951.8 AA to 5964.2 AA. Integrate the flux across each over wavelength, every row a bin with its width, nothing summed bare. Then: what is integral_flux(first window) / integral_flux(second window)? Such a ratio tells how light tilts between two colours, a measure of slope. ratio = 1.1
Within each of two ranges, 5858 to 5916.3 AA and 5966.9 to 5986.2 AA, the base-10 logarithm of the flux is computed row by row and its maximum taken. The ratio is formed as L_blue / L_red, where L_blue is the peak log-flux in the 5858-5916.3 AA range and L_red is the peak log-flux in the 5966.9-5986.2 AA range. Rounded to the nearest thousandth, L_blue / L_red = 1.054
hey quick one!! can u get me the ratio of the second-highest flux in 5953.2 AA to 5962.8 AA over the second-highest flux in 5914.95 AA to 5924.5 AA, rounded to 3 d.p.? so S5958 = 0.994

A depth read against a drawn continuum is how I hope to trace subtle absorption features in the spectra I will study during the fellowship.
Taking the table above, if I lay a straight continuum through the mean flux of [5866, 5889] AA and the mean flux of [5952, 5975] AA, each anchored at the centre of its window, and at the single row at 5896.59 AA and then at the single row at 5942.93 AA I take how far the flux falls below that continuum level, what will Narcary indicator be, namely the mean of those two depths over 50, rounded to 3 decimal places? 0.028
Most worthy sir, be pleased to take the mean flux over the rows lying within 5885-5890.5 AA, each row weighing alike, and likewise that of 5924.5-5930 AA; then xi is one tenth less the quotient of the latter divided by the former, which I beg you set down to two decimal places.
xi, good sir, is -1.09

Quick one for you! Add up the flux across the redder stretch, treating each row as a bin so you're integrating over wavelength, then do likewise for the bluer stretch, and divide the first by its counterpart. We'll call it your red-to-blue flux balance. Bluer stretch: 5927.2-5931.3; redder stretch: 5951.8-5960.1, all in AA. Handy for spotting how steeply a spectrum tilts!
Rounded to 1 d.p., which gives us 2.0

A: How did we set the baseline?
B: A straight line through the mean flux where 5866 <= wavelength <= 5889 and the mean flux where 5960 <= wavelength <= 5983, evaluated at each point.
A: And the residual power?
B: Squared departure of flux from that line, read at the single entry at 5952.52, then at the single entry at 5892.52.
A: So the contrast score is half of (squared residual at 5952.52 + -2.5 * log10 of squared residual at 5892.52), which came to -1.5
